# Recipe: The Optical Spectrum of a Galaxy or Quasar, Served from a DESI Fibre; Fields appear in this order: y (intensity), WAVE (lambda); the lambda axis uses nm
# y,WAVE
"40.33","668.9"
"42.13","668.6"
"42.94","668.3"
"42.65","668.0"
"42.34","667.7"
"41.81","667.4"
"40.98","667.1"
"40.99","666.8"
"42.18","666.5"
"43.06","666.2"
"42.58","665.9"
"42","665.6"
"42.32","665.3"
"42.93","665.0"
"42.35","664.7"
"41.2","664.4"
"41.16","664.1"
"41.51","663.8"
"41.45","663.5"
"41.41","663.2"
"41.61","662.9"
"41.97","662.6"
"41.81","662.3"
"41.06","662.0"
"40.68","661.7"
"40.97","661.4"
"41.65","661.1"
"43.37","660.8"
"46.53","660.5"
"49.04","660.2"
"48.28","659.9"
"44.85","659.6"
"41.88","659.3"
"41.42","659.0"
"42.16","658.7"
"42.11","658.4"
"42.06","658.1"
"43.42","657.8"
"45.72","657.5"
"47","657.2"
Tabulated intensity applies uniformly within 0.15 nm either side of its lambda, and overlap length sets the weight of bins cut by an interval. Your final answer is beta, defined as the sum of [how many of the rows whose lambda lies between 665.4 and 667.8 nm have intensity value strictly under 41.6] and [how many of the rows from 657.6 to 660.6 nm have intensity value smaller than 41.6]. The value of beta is 3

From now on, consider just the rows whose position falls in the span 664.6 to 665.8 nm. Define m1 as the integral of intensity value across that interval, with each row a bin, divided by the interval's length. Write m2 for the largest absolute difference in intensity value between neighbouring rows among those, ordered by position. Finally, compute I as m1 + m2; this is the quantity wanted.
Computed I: 43.0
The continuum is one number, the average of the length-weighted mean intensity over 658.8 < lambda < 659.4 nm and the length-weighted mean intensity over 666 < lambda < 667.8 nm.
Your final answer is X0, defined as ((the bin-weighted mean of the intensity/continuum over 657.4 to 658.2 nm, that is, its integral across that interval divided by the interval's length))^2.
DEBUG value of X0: 1.09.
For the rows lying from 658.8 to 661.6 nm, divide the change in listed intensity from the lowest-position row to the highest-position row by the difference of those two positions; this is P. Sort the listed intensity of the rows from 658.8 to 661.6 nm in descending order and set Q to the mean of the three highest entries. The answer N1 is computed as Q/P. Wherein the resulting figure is -256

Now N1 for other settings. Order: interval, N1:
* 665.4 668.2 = 158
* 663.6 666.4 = 66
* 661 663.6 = -502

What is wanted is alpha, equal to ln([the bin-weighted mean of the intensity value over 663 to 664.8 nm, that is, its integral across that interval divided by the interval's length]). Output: 3.726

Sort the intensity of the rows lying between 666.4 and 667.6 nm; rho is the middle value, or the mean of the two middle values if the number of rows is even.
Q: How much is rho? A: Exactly 41.4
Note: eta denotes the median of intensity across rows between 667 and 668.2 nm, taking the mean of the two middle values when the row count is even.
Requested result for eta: 42.1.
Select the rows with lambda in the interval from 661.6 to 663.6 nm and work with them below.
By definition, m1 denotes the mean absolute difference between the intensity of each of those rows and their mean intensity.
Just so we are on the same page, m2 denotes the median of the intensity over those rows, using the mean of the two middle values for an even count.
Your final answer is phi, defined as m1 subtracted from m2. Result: 41.1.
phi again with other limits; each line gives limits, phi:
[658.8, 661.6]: 40.7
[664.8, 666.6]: 42.1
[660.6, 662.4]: 40.7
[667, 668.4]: 41.7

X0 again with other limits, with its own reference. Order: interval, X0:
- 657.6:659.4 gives 1.02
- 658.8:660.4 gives 1.16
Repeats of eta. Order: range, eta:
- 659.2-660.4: 46.6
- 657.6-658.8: 42.1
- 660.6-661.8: 41.3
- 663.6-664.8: 41.4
